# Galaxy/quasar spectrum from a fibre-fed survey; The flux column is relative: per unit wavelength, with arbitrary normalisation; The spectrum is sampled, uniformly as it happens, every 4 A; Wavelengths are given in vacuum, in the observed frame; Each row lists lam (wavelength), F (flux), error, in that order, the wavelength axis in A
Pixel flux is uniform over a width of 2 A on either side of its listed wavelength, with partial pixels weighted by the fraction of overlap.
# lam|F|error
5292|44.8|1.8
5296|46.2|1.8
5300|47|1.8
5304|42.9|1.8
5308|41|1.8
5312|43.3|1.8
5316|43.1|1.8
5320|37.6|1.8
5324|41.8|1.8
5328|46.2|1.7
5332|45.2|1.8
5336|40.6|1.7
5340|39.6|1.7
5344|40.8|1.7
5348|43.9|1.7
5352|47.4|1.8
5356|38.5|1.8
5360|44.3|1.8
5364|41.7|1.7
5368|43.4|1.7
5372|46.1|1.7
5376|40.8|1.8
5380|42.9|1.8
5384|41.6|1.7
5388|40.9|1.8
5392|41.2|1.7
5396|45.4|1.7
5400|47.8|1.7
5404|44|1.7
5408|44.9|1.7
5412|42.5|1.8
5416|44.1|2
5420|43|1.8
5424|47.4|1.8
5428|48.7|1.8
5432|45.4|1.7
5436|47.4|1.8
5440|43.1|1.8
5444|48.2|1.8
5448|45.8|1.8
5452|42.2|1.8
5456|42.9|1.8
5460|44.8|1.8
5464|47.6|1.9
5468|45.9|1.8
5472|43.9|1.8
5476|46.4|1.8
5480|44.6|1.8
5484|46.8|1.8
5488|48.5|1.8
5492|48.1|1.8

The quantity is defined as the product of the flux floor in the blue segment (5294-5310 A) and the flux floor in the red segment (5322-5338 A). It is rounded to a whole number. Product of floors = 1665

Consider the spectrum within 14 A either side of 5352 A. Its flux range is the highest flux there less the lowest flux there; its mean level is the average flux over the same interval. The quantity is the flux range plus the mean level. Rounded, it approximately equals 51.2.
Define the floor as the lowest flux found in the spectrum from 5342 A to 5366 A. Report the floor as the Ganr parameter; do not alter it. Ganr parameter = 38.5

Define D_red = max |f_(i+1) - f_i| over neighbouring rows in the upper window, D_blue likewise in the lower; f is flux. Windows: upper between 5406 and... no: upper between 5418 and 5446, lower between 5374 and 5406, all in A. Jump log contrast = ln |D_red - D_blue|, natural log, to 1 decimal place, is -0.1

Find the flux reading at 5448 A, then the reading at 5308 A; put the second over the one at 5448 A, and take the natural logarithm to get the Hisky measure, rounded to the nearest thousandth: -0.111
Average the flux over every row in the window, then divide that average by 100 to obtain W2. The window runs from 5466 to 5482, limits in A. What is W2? 0.45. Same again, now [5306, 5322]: 0.41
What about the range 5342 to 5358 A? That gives 0.43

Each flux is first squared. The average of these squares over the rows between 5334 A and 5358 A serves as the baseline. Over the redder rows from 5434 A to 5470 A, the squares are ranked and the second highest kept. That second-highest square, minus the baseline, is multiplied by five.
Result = 2548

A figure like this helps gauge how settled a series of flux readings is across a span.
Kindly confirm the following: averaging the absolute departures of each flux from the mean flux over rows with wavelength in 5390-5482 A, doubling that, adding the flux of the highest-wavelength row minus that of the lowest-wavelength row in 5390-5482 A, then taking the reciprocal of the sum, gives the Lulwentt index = 0.15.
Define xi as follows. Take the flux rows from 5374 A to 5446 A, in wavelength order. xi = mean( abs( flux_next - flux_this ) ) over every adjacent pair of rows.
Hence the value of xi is 2.4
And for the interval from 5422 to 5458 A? 2.8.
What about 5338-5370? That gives 3.8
